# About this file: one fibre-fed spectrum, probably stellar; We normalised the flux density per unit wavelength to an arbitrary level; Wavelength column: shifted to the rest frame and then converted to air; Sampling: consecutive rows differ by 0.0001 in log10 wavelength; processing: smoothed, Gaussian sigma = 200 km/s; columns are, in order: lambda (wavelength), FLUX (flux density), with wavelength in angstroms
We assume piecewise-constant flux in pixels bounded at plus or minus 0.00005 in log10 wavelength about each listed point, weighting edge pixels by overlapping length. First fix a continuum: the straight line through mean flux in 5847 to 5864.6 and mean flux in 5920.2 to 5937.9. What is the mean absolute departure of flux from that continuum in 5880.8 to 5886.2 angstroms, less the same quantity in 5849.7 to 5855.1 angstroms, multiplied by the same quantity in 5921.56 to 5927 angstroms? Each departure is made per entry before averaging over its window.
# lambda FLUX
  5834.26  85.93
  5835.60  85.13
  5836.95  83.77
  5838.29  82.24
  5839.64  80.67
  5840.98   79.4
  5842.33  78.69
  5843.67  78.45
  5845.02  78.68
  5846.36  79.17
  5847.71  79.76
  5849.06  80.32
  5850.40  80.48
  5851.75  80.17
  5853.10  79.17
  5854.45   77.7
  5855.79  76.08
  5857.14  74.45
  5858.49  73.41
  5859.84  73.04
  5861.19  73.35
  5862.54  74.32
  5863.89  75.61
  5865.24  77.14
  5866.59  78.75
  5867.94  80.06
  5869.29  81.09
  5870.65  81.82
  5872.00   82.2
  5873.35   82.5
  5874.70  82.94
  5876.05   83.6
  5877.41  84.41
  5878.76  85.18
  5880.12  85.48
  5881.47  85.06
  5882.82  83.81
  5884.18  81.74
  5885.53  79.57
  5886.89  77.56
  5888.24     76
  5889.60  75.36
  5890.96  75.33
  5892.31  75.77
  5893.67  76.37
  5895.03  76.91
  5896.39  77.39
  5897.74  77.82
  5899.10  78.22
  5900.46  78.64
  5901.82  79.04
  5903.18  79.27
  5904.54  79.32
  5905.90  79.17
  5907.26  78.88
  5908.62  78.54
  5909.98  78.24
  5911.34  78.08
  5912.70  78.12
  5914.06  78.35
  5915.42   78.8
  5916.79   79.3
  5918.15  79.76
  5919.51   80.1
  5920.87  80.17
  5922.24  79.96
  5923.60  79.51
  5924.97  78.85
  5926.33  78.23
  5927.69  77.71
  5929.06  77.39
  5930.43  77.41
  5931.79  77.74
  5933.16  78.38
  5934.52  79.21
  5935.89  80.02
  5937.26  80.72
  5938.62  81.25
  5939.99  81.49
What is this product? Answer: 1.6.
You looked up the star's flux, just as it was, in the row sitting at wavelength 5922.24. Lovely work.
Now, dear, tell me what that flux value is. 79.96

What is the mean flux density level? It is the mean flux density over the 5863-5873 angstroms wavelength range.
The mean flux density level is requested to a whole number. 80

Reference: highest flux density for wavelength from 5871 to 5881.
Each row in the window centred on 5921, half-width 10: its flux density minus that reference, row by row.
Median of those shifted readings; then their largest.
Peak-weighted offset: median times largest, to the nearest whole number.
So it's 35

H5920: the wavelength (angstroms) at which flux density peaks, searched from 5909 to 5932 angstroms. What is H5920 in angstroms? 5920.87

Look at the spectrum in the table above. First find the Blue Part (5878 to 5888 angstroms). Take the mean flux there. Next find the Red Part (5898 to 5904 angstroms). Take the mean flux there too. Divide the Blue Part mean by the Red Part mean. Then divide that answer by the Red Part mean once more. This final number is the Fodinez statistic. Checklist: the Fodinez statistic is 0.0133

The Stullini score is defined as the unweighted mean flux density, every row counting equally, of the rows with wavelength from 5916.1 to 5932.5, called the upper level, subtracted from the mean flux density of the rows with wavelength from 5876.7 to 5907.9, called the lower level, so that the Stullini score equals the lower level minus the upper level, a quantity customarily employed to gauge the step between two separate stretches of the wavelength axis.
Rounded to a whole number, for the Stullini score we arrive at 1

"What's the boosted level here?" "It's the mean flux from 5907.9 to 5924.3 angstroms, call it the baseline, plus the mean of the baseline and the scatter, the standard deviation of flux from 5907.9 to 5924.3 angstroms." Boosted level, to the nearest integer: 119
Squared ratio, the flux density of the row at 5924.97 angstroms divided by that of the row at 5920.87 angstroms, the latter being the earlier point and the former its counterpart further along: 0.97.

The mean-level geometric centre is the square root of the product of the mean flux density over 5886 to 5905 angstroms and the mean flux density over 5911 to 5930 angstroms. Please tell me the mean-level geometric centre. 78.1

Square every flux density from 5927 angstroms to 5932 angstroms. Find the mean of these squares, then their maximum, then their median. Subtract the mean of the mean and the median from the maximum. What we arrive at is 28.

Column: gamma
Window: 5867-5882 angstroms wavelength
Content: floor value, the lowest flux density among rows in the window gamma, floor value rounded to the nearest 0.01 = 80.06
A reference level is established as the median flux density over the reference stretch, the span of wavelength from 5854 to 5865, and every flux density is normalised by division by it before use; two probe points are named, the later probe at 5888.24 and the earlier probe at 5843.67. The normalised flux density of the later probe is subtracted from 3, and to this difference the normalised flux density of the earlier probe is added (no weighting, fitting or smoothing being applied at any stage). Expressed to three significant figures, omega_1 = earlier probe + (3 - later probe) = 3.03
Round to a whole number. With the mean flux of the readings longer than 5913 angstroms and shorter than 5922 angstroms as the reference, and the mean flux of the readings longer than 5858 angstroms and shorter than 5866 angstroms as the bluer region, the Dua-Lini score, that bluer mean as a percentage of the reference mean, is 94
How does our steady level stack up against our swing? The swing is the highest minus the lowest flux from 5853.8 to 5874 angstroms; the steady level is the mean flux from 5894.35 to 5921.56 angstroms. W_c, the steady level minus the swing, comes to 69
